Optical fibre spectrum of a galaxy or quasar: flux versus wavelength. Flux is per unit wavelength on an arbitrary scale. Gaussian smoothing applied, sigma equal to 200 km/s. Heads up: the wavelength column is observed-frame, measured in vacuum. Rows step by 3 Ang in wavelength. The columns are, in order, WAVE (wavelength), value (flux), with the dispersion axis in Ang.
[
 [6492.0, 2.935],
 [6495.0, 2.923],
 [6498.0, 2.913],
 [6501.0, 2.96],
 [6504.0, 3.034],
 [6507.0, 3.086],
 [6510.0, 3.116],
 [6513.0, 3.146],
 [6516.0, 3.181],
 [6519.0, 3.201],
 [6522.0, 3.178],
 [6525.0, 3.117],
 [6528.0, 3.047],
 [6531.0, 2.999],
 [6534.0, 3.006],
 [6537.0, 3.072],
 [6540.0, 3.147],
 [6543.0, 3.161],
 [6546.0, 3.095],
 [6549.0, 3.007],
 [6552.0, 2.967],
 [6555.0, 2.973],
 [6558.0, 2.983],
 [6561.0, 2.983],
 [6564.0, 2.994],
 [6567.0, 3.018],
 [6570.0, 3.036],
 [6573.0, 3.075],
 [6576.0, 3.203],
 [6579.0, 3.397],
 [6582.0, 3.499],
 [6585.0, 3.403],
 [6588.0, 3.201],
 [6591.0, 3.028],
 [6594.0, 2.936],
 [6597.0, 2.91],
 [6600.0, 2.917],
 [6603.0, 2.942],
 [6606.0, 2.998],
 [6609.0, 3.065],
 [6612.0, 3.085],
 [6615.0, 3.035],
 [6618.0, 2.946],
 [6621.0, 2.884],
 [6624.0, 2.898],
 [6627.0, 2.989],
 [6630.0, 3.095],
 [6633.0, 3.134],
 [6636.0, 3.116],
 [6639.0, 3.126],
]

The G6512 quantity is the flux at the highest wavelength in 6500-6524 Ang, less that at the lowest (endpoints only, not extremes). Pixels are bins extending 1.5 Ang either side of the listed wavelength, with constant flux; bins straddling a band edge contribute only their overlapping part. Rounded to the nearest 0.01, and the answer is 0.22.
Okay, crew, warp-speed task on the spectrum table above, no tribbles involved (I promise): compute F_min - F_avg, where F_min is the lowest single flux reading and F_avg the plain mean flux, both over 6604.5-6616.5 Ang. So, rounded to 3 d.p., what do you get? -0.048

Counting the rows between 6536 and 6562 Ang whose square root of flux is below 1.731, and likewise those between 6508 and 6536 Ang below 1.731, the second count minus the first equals -4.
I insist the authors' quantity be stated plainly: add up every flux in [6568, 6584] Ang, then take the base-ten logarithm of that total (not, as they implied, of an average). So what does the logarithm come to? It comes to 1.21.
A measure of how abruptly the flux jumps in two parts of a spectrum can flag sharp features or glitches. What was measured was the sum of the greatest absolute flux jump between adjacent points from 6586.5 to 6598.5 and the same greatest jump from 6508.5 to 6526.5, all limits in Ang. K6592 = 0.23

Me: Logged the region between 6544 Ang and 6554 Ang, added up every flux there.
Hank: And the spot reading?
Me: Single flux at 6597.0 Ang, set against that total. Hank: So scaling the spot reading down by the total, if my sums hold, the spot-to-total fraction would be 0.321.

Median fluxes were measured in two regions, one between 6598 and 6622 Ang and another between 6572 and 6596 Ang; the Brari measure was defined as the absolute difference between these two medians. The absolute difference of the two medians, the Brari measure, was 0.23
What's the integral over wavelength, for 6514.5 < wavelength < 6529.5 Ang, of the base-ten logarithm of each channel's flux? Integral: 7.46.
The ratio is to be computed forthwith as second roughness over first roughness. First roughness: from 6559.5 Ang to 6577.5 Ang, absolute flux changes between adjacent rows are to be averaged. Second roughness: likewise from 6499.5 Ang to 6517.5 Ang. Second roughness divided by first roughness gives 1.0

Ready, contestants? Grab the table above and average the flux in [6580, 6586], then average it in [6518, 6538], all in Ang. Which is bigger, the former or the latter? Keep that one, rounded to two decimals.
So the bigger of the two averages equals 3.45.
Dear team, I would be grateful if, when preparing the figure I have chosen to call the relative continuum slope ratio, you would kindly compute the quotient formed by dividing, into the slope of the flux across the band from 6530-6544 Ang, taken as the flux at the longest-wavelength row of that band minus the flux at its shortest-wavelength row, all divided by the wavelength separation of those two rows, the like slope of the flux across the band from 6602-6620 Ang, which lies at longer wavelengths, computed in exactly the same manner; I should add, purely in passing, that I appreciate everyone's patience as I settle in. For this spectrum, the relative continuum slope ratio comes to 50.6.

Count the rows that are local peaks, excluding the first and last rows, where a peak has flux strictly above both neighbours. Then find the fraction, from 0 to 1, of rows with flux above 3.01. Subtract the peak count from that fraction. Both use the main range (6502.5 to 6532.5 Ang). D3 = -0.1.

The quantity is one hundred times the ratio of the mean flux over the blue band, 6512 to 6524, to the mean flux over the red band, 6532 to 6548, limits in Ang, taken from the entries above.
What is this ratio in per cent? 103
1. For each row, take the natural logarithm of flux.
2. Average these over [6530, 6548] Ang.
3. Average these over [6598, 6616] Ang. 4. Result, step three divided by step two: 0.98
